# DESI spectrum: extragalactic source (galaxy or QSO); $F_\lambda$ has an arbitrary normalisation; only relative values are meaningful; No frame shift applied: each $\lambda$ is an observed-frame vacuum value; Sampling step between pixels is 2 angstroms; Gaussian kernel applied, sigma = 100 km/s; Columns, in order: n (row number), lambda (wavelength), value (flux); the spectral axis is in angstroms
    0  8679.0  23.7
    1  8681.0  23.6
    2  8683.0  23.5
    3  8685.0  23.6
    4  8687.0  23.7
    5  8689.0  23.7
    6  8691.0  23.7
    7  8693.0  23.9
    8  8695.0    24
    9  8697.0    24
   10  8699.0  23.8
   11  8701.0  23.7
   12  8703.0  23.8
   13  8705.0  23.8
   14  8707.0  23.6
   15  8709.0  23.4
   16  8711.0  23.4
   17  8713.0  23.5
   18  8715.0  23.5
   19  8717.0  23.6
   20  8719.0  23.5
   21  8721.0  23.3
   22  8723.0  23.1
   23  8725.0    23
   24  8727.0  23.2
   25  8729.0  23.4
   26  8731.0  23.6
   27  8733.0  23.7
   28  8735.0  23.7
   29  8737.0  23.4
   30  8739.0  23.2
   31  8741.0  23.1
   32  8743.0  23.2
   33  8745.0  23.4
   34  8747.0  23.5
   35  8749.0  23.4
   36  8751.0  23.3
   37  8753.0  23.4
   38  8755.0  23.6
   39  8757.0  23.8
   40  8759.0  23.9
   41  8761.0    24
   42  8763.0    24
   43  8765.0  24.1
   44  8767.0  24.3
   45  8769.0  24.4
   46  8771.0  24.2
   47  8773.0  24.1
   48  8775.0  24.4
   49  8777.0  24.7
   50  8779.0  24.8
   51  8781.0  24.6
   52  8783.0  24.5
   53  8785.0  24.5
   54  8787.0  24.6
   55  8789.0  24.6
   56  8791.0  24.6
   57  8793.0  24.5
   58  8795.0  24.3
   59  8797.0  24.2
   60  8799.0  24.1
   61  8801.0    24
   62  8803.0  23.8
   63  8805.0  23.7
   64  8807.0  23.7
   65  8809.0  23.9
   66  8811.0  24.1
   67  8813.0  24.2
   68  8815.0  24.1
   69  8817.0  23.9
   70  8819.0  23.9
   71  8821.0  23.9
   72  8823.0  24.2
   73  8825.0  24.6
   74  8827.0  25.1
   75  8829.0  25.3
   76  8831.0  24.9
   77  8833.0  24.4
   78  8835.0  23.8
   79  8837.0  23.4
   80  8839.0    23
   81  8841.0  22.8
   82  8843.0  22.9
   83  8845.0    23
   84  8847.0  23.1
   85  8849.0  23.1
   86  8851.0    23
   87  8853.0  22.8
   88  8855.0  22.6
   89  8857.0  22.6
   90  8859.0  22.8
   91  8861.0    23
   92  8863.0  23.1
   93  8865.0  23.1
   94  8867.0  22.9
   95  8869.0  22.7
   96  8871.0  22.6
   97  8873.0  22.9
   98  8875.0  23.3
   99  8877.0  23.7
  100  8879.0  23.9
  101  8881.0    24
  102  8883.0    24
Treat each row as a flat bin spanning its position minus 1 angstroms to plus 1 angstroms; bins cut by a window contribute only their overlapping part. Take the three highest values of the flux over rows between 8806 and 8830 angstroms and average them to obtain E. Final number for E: 25.0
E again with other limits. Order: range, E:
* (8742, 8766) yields 24.0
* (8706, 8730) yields 23.6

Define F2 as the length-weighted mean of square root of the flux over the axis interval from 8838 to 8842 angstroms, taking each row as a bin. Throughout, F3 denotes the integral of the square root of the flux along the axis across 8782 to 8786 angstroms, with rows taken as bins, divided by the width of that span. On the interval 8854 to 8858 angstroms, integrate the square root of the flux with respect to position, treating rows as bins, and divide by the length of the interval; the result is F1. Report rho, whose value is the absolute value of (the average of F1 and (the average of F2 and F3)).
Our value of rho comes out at 4.81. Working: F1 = 4.75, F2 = 4.79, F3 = 4.95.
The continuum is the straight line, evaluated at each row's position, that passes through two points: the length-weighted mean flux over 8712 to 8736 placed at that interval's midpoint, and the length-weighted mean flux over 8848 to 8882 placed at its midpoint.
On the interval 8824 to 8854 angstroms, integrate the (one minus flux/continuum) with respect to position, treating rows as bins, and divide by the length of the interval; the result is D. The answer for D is -0.02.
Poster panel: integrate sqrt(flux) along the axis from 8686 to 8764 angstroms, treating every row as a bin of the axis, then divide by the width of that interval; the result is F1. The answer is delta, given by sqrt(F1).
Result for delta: 2.20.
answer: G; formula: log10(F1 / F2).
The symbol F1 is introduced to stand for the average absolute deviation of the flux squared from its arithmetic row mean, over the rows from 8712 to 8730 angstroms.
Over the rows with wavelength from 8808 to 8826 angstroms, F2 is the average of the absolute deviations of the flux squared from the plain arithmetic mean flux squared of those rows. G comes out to 0.00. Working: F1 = 8.1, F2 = 8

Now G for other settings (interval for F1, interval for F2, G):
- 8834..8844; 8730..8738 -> 0.52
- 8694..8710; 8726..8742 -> -0.11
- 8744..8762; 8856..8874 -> 0.13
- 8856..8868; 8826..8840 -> -0.72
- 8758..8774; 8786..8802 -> -0.21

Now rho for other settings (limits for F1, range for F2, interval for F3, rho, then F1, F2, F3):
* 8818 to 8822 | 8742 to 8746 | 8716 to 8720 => 4.86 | 4.89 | 4.83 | 4.85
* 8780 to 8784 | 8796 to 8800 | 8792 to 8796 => 4.94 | 4.95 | 4.91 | 4.94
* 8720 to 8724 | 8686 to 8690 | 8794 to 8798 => 4.86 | 4.82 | 4.87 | 4.92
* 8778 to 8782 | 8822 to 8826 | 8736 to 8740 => 4.93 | 4.97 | 4.94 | 4.83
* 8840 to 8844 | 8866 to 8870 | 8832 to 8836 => 4.81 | 4.78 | 4.77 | 4.91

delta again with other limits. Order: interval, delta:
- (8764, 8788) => 2.22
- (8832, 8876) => 2.19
